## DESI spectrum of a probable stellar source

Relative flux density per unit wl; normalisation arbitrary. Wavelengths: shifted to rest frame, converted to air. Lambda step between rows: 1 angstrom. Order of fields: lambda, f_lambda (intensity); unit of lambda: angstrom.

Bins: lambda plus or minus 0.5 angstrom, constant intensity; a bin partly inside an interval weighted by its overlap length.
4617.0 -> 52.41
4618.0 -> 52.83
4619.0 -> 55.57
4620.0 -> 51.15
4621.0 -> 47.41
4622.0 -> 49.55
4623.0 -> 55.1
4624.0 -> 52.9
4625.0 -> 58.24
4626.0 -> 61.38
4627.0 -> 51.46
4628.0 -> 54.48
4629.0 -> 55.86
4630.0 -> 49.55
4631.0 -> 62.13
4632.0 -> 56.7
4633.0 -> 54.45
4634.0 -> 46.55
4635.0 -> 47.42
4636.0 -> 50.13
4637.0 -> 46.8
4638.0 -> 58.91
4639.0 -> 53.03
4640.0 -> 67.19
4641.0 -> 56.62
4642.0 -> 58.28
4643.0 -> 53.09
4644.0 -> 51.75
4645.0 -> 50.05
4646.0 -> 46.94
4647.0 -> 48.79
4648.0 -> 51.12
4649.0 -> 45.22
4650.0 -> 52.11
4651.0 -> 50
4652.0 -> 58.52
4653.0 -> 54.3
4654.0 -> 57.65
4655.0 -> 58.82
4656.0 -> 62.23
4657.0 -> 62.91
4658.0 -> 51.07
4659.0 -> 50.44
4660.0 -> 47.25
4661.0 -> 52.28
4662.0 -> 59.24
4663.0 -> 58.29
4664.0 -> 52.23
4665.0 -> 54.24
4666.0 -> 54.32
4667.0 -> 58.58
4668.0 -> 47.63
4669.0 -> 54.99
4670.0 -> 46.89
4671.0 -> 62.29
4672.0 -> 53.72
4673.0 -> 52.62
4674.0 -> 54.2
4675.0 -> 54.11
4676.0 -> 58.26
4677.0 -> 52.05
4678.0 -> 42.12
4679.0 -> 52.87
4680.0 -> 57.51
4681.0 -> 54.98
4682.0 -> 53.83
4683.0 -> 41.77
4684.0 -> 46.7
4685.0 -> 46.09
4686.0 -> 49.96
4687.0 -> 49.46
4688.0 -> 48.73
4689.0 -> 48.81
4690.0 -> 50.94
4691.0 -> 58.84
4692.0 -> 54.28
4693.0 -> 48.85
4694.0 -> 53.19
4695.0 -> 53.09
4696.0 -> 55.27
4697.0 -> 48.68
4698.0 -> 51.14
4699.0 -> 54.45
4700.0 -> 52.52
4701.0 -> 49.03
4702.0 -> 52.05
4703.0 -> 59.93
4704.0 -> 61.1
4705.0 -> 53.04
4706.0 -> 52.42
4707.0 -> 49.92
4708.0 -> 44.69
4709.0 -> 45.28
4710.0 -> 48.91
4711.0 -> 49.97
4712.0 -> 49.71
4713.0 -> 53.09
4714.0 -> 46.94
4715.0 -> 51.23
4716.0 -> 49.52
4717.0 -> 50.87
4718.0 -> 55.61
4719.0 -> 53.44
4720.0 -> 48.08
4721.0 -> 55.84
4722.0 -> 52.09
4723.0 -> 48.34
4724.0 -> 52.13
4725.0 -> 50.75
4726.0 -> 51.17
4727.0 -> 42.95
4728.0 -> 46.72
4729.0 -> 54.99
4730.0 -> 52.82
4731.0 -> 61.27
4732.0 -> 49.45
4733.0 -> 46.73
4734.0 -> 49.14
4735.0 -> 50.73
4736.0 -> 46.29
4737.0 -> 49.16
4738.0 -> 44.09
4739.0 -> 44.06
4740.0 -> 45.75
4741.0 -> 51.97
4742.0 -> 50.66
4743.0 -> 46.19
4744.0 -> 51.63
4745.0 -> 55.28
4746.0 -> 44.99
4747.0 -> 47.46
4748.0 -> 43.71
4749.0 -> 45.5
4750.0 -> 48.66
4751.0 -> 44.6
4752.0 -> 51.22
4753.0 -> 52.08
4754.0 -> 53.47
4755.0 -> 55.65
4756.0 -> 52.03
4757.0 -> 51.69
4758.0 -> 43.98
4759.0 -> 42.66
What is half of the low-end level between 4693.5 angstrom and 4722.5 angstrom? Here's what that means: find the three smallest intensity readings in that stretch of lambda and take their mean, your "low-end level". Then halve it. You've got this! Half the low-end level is 22.8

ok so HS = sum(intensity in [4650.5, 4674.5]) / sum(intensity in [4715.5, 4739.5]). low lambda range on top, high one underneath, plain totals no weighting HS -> 1.09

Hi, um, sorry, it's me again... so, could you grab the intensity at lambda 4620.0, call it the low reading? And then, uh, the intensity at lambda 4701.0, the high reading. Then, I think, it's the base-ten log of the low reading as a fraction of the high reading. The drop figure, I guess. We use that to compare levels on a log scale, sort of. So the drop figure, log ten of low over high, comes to 0.02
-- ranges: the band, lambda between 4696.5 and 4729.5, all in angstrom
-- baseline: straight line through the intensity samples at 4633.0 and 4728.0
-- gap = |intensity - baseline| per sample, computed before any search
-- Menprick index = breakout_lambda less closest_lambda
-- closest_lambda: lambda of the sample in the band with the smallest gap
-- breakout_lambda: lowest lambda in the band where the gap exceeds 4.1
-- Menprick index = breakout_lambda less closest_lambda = -29 angstrom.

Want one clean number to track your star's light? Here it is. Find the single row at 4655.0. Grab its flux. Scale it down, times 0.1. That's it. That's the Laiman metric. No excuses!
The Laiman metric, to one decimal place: 5.9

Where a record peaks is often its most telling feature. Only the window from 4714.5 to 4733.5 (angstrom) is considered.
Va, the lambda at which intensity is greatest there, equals 4731.0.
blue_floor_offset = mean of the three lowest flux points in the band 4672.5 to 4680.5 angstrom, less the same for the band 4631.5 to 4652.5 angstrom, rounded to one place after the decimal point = 2.7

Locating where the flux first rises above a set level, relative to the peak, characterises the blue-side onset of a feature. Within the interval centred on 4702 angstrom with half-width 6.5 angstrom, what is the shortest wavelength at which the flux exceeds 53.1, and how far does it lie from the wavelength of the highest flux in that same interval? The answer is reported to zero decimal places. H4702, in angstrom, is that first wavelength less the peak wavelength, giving -8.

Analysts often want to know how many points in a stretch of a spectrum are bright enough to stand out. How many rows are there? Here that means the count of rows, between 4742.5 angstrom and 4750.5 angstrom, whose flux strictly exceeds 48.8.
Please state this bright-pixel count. 2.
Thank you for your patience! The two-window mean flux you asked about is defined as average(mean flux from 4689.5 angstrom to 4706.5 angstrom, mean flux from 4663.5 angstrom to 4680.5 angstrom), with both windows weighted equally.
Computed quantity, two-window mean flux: 53.5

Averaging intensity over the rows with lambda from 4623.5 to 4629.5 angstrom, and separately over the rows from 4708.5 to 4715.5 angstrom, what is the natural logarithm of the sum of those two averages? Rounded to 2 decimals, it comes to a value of 4.65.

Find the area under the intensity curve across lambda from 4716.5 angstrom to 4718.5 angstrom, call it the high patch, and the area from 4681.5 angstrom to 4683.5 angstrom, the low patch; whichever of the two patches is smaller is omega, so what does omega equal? 96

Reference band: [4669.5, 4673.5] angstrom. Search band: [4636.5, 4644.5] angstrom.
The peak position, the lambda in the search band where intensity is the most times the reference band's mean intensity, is 4640.0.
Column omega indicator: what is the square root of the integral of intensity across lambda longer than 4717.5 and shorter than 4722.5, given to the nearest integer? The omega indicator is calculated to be 16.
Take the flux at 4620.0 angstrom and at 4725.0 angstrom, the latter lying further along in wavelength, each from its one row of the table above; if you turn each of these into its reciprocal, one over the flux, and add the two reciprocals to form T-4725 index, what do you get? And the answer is 0.039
